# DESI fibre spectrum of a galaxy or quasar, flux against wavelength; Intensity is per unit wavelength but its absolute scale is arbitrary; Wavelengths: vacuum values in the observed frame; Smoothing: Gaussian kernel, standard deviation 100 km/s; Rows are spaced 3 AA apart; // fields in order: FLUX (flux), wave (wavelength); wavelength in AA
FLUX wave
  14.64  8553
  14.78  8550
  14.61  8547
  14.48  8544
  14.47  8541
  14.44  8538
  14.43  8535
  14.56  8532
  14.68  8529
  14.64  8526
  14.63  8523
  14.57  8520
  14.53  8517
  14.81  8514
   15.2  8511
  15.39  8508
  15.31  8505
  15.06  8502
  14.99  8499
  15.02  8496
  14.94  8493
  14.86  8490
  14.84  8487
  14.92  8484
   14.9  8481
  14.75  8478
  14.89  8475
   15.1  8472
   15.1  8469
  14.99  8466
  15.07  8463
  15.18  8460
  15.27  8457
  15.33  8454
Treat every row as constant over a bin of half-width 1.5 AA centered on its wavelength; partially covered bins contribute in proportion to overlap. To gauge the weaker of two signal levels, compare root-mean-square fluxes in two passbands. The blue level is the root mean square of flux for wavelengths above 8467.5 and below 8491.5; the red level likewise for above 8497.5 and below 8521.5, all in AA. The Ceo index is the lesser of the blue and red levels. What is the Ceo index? 14.92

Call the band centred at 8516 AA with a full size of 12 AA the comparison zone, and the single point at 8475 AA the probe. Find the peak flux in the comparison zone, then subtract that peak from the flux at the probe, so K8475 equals -0.31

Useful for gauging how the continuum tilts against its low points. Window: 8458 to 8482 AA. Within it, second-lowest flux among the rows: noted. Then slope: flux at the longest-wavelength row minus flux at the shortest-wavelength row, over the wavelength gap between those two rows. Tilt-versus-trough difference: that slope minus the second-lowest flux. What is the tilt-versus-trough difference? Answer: -14.9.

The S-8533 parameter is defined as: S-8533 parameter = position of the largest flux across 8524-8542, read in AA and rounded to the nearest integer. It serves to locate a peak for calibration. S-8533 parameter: 8529 AA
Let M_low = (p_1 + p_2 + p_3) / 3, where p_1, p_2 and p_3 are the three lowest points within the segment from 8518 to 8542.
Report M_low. 14.4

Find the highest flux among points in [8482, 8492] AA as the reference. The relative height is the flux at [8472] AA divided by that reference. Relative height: 1.01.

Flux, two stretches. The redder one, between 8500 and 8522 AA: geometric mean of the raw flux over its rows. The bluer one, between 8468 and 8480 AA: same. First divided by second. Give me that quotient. 1.00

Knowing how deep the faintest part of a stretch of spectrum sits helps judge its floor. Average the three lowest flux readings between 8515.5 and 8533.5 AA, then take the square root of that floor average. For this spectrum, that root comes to 3.815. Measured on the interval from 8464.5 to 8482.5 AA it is 3.853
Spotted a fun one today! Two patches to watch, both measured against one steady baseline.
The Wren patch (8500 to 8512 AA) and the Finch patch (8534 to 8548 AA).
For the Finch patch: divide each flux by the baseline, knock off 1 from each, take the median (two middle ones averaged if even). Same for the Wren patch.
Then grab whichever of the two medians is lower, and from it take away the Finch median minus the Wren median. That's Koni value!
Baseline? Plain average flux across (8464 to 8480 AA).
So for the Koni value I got 0.019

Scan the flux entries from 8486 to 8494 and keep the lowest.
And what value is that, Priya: 14.84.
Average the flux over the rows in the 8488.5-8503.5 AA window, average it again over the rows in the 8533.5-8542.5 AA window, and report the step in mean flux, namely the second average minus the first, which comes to -0.53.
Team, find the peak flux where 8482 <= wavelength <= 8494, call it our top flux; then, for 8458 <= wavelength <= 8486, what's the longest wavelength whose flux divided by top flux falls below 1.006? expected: 8484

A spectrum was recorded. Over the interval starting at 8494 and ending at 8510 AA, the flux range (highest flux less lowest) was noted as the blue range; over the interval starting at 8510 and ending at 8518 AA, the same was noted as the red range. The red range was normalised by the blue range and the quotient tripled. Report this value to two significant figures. 5.0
